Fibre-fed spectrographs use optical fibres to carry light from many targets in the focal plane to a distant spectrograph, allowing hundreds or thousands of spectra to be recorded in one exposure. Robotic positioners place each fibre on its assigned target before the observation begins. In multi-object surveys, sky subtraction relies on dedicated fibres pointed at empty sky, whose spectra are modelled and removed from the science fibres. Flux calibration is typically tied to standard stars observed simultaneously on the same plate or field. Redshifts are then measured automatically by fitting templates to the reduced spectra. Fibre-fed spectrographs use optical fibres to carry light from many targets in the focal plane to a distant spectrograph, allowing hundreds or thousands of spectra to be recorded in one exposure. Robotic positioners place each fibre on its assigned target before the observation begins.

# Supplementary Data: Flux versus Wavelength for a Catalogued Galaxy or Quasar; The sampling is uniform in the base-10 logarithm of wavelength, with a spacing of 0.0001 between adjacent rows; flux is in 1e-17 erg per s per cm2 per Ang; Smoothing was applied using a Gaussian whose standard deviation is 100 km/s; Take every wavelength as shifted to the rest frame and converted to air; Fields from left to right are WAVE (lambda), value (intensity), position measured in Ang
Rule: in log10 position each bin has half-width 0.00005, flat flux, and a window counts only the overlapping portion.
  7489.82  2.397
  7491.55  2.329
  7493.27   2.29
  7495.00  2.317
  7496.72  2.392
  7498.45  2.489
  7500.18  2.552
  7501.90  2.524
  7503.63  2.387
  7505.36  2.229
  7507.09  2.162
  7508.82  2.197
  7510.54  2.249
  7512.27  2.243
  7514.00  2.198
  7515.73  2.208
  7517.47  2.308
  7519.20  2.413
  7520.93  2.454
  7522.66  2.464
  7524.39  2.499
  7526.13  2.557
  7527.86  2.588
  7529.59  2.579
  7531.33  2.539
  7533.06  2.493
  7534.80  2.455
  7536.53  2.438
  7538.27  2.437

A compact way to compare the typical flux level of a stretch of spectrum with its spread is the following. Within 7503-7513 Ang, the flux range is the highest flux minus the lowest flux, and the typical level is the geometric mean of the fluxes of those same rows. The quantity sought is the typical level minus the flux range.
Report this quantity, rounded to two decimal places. 2.02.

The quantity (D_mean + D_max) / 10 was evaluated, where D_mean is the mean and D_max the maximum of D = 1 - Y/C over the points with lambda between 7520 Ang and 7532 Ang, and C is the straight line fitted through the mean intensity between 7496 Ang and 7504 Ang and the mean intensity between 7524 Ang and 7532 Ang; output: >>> 0.004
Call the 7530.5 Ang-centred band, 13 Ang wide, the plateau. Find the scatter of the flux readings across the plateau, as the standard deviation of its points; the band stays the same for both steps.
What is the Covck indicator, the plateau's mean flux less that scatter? 2.47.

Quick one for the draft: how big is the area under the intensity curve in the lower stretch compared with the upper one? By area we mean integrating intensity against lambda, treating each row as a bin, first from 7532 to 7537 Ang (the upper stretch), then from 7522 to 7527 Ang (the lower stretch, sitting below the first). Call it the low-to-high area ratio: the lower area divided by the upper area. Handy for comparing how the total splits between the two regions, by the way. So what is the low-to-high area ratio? 1.0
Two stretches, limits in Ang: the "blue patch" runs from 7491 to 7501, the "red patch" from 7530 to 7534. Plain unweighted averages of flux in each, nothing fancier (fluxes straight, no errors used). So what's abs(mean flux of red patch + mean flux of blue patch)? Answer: 4.91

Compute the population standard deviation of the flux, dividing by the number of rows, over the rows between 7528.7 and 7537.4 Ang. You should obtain 0.052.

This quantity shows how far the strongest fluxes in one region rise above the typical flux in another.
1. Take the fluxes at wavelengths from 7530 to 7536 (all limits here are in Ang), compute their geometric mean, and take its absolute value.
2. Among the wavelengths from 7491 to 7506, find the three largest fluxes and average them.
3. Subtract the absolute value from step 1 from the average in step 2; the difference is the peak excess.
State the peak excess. 0.0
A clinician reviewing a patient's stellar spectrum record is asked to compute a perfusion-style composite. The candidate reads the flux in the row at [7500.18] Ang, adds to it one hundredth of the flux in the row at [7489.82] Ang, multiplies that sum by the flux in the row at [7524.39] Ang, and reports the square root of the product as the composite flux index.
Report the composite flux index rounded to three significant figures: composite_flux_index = 2.54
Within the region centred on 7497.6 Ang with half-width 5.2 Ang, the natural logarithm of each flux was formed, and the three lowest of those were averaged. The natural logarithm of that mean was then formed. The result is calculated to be -0.17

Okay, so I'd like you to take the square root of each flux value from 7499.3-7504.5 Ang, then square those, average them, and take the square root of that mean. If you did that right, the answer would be 1.58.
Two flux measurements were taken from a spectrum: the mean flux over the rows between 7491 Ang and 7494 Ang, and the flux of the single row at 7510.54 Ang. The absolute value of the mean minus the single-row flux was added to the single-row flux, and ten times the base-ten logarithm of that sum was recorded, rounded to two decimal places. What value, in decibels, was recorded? 3.64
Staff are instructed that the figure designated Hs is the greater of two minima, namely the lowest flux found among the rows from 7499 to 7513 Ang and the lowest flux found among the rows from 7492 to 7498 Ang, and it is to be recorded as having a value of 2.29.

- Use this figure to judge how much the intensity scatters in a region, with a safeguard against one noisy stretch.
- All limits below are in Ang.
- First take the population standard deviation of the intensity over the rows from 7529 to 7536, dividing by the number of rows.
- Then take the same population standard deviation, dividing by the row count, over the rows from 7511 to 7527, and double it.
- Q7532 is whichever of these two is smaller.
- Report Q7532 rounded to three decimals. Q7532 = 0.047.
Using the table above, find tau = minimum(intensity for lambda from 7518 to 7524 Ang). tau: 2.413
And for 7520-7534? 2.454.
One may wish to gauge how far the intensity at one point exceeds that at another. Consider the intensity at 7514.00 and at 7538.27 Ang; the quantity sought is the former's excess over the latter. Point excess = -0.24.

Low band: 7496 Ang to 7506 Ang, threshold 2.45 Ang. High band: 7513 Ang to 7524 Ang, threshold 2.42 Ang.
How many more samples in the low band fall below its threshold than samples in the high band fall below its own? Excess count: -1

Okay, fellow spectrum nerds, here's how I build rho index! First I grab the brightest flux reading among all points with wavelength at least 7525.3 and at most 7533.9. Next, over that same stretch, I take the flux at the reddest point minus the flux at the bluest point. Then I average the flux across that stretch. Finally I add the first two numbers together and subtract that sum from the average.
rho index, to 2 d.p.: 0.03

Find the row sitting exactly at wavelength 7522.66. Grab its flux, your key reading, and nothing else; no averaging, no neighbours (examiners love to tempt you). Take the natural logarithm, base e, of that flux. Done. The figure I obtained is 0.90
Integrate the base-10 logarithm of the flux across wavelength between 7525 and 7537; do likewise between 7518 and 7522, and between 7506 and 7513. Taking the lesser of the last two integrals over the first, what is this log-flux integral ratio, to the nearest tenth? 0.3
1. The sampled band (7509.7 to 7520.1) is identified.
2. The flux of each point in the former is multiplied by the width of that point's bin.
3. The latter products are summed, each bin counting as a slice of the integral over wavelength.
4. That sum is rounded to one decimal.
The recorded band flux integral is 23.6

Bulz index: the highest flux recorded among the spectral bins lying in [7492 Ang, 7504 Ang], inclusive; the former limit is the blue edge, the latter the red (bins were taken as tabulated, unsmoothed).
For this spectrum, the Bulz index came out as 2.552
